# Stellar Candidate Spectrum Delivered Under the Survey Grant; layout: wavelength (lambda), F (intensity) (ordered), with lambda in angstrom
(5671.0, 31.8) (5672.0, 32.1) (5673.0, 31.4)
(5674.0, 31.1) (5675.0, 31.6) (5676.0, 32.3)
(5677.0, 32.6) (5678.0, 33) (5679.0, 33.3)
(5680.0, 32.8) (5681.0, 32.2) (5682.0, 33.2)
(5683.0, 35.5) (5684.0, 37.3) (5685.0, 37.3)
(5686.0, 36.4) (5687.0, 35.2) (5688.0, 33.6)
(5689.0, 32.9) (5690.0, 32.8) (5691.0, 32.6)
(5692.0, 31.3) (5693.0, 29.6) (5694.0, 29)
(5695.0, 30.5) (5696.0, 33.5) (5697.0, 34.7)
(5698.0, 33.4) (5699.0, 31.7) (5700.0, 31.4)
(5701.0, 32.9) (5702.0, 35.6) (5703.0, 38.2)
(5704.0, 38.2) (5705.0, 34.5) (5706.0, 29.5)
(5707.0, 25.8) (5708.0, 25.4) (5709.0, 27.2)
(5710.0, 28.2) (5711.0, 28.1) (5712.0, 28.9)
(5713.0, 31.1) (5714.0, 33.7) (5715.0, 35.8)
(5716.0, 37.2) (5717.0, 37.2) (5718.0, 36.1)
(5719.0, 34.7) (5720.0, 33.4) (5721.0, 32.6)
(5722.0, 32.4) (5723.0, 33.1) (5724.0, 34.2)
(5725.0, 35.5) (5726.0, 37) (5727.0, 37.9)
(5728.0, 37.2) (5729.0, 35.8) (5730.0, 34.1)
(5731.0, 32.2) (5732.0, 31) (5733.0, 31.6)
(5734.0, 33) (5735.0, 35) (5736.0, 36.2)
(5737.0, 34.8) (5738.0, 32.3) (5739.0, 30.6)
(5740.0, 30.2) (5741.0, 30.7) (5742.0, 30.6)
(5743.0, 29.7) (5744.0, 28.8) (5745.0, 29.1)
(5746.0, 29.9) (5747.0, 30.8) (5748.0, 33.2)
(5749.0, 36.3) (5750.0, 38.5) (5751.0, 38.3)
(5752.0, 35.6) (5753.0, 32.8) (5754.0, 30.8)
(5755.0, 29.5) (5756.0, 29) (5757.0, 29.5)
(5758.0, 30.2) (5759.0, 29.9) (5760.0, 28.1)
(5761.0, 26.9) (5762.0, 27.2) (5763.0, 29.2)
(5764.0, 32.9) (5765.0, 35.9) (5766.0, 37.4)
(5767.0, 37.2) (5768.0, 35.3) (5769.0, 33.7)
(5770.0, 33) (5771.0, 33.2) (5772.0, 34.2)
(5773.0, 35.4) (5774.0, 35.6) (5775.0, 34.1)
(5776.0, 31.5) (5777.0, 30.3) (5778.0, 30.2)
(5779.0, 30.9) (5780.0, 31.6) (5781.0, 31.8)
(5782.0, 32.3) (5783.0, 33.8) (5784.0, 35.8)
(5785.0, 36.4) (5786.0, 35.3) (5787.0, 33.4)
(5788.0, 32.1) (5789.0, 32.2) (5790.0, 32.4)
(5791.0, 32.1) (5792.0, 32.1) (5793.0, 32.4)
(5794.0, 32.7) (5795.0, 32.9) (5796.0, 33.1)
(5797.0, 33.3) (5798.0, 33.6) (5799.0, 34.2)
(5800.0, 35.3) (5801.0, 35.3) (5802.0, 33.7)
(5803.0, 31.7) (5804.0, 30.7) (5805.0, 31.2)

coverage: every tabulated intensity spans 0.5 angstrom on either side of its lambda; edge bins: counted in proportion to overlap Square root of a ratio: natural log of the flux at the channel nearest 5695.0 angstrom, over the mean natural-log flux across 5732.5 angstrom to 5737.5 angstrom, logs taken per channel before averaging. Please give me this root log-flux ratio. 0.98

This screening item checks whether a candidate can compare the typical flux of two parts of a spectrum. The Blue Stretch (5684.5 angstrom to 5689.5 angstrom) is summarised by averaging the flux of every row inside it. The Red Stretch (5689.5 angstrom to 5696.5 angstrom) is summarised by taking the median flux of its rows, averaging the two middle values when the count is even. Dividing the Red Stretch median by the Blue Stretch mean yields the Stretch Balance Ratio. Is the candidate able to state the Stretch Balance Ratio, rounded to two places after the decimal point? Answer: 0.89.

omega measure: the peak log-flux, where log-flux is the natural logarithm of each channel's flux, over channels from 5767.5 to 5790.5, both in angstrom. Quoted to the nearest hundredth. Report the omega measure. 3.59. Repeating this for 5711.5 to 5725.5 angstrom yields 3.62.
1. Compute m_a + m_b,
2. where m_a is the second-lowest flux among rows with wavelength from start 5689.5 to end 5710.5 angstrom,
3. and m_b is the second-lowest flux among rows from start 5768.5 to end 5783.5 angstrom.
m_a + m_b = 56.1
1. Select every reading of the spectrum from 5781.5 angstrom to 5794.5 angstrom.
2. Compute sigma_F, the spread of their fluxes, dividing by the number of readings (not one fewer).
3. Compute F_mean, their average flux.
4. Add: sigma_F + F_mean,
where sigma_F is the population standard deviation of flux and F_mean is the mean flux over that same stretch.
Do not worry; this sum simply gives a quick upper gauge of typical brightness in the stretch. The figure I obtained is 34.8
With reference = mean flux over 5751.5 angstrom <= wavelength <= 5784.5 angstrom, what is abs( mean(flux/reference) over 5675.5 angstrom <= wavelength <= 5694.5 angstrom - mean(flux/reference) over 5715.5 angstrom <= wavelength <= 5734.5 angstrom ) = 0.038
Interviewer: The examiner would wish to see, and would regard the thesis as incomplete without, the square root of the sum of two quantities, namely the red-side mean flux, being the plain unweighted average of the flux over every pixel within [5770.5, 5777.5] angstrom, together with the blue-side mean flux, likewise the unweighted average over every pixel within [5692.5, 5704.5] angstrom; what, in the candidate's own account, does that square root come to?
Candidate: 8.17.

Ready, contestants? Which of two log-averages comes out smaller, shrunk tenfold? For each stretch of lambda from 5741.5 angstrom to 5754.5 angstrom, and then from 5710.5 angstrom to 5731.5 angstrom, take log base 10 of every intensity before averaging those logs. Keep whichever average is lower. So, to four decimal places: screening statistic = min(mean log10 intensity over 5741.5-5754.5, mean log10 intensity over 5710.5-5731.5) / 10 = 0.1512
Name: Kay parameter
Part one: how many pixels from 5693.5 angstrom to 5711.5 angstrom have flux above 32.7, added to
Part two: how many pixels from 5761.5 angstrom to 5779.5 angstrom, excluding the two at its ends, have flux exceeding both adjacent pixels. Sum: 10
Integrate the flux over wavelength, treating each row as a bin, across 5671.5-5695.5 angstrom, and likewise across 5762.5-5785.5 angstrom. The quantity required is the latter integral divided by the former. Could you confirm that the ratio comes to 1.0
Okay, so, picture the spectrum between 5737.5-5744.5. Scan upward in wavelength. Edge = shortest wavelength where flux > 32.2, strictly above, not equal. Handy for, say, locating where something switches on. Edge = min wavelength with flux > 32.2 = 5738.0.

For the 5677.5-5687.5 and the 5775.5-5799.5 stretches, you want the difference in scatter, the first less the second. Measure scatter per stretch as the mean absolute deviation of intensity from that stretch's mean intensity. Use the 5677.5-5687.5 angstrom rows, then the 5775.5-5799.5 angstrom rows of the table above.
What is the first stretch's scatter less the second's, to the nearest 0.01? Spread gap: 0.54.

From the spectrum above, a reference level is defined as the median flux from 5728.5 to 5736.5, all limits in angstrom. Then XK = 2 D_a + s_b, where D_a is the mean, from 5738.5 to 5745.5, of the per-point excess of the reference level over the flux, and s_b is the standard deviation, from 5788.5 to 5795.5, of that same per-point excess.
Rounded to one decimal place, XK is 7.5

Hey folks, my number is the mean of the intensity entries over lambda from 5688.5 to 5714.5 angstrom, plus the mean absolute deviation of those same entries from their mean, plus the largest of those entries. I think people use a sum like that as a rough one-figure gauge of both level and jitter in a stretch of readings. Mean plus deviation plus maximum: 72.41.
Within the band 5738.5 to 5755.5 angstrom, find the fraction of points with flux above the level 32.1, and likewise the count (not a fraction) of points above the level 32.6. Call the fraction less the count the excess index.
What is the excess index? -5.6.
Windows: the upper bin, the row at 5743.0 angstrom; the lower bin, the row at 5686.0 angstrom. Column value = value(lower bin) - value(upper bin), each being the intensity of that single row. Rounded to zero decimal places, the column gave 7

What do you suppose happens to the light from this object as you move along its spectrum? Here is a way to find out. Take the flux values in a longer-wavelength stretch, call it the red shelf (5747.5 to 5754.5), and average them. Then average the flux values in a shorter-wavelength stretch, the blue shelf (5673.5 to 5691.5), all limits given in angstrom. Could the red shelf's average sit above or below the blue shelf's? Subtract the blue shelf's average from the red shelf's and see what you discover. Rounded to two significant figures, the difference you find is 1.4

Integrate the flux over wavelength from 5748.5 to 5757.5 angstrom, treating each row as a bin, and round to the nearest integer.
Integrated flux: 300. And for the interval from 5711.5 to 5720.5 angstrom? 308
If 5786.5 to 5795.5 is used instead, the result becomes 292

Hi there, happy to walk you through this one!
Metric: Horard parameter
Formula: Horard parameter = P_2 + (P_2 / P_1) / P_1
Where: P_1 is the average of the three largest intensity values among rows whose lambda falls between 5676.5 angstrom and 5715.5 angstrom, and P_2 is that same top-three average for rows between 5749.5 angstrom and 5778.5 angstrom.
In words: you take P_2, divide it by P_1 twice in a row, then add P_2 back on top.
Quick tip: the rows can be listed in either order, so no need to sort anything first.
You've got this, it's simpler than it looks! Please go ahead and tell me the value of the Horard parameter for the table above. 38.1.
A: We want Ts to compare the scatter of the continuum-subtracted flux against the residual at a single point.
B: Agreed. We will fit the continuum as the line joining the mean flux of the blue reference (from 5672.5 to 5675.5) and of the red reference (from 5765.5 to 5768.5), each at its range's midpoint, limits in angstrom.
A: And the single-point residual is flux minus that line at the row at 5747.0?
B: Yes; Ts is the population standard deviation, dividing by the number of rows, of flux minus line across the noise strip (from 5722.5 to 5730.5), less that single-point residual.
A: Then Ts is 6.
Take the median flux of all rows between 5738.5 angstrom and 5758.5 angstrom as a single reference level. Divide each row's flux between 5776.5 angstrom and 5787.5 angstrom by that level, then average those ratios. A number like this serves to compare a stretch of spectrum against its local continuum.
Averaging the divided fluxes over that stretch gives 1.07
